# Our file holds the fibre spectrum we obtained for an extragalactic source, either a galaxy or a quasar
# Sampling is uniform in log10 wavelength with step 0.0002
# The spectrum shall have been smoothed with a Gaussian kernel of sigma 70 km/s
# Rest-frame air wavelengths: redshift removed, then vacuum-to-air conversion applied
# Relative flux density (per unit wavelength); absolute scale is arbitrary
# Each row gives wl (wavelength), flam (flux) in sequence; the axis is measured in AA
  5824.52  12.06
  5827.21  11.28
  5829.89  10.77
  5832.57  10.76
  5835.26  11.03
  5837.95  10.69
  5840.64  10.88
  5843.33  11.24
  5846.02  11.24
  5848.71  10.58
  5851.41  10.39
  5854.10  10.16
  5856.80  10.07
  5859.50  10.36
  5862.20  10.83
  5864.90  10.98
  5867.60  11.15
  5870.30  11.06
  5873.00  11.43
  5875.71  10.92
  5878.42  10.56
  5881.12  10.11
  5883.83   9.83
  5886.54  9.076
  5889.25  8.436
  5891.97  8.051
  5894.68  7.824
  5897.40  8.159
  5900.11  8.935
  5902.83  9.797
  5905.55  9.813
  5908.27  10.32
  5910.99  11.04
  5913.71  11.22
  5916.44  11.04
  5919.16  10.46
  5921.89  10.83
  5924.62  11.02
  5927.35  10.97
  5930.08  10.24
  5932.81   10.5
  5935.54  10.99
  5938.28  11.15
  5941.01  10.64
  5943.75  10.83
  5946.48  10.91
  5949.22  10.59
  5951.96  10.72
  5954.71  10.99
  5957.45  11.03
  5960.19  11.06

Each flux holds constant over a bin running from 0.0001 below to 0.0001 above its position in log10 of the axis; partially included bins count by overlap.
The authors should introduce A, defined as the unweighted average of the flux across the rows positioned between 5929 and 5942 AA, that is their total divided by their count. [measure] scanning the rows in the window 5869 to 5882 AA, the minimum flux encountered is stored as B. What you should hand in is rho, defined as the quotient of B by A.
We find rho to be 0.945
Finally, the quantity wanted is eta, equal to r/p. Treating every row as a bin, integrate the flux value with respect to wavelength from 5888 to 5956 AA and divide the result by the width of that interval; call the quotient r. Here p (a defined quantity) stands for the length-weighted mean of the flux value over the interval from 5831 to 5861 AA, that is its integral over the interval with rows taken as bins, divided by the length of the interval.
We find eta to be 0.96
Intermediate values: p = 10.7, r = 10.2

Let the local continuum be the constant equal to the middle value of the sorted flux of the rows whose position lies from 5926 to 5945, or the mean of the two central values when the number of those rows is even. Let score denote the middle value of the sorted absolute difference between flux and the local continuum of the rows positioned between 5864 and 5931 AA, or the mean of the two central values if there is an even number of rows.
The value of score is 0.51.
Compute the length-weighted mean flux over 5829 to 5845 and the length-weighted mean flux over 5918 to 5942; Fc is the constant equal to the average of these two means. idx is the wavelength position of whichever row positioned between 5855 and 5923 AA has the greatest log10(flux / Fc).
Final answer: 5873.00 AA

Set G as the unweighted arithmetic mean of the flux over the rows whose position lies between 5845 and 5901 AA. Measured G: 10.01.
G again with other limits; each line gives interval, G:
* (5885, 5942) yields 10.02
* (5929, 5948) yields 10.75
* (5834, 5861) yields 10.66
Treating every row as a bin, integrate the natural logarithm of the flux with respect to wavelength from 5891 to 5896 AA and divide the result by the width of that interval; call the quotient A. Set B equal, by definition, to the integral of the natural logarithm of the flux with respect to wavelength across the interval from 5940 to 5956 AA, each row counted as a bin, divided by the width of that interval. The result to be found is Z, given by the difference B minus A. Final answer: 0.3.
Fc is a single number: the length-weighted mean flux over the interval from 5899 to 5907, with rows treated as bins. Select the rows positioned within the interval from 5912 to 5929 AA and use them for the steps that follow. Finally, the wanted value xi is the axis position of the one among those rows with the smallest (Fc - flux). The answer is 5913.71 AA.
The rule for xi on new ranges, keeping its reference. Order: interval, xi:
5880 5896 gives 5881.12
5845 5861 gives 5846.02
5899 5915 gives 5913.71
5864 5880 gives 5873.00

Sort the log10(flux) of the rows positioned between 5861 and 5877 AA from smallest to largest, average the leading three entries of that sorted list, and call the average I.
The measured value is 1.04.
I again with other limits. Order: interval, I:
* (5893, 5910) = 0.92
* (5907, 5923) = 1.02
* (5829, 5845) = 1.03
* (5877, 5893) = 0.93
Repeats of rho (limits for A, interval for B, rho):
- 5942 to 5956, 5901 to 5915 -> 0.906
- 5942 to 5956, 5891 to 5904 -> 0.724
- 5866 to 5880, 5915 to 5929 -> 0.949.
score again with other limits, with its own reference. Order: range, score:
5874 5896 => 1.38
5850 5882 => 0.38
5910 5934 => 0.21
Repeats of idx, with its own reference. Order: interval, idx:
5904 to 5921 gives 5913.71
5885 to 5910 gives 5908.27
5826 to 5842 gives 5827.21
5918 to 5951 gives 5938.28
